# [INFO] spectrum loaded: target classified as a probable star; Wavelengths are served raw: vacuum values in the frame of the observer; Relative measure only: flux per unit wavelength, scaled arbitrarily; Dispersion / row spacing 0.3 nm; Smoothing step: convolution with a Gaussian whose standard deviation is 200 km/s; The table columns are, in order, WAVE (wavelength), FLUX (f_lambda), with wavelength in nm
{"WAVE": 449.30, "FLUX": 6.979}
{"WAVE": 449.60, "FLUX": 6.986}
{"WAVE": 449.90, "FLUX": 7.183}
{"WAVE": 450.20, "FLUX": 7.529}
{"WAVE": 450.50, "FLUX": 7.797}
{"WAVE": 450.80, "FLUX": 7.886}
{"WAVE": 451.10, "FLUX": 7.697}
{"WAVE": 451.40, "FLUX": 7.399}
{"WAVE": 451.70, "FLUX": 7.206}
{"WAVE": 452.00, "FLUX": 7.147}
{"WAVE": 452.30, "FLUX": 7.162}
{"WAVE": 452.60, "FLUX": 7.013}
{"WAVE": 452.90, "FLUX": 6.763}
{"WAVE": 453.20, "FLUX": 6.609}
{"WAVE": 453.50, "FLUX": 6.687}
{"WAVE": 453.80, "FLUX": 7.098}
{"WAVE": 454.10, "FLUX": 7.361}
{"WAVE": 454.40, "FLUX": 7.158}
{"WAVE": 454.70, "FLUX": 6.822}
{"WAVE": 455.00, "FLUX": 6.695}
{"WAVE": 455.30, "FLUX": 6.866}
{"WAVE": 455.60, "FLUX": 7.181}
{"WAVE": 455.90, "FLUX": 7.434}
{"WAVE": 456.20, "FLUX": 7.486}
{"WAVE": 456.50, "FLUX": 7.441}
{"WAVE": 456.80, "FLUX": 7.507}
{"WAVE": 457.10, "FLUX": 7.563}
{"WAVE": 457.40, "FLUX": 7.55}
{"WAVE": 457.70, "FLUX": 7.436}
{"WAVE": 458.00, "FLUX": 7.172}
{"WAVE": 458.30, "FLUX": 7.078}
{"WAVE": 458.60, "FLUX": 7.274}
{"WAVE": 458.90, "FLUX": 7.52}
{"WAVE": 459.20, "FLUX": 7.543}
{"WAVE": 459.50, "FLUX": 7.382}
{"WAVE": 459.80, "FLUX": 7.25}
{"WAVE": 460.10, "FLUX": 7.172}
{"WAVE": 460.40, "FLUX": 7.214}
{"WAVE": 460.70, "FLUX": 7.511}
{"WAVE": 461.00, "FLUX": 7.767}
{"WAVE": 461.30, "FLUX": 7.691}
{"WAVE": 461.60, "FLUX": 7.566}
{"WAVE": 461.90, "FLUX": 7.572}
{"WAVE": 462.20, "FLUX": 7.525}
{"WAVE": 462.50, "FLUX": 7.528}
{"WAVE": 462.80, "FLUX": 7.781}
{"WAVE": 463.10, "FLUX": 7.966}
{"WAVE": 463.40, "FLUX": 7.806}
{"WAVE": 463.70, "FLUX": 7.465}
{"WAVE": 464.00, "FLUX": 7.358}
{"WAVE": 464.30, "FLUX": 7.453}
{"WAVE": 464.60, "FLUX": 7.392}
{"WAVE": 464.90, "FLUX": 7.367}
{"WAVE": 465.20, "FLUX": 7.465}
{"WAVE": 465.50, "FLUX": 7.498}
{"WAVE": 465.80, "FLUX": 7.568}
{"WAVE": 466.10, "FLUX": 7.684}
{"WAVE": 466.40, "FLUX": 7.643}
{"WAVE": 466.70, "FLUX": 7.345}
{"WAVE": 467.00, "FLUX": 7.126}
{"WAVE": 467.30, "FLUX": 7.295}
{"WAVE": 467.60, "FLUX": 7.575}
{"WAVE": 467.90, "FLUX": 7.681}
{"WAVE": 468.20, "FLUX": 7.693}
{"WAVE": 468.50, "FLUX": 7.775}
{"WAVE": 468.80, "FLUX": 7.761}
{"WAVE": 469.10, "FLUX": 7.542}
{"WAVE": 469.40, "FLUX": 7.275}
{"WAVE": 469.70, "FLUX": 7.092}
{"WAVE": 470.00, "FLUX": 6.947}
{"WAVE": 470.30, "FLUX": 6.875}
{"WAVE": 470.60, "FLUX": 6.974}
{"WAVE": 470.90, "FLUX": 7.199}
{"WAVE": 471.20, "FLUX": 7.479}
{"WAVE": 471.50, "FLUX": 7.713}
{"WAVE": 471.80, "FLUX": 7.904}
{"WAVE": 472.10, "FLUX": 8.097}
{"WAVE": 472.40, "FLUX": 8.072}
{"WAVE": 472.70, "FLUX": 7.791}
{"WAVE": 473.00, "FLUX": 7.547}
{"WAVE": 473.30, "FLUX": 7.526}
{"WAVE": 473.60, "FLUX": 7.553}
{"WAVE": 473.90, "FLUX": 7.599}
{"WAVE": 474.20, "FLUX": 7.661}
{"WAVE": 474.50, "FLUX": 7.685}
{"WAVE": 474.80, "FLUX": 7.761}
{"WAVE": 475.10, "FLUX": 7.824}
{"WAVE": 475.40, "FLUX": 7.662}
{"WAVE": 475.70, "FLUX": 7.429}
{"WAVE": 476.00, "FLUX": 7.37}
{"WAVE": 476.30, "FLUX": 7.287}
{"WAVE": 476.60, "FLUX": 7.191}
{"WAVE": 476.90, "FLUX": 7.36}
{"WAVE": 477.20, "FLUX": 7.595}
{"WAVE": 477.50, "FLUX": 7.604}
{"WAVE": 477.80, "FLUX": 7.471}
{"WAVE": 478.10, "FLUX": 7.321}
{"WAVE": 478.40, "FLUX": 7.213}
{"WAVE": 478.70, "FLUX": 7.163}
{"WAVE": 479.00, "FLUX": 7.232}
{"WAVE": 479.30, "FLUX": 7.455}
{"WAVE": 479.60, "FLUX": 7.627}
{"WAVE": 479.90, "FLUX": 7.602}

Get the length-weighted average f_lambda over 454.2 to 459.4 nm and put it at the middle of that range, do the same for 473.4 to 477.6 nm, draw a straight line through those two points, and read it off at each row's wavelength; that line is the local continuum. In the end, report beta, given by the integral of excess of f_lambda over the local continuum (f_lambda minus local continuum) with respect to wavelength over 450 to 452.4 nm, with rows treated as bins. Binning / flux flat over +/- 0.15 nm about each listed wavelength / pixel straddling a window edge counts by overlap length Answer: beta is 0.7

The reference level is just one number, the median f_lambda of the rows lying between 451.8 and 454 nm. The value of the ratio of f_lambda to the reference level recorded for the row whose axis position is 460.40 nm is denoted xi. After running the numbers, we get 1.03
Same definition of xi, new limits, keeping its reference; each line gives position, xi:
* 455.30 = 0.98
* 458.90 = 1.07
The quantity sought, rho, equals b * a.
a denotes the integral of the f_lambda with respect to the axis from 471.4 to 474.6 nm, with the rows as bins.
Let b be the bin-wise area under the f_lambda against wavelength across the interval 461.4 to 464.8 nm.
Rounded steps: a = 24.8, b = 25.8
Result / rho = 639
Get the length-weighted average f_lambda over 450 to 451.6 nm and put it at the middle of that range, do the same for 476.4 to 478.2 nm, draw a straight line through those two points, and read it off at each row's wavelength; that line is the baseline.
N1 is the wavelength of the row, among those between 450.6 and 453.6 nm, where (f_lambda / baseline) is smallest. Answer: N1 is 453.20 nm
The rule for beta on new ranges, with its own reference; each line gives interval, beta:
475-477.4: -0.2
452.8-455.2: -0.8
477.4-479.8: -0.5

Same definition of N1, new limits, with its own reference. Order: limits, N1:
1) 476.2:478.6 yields 476.60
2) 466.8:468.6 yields 467.00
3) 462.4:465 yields 464.00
